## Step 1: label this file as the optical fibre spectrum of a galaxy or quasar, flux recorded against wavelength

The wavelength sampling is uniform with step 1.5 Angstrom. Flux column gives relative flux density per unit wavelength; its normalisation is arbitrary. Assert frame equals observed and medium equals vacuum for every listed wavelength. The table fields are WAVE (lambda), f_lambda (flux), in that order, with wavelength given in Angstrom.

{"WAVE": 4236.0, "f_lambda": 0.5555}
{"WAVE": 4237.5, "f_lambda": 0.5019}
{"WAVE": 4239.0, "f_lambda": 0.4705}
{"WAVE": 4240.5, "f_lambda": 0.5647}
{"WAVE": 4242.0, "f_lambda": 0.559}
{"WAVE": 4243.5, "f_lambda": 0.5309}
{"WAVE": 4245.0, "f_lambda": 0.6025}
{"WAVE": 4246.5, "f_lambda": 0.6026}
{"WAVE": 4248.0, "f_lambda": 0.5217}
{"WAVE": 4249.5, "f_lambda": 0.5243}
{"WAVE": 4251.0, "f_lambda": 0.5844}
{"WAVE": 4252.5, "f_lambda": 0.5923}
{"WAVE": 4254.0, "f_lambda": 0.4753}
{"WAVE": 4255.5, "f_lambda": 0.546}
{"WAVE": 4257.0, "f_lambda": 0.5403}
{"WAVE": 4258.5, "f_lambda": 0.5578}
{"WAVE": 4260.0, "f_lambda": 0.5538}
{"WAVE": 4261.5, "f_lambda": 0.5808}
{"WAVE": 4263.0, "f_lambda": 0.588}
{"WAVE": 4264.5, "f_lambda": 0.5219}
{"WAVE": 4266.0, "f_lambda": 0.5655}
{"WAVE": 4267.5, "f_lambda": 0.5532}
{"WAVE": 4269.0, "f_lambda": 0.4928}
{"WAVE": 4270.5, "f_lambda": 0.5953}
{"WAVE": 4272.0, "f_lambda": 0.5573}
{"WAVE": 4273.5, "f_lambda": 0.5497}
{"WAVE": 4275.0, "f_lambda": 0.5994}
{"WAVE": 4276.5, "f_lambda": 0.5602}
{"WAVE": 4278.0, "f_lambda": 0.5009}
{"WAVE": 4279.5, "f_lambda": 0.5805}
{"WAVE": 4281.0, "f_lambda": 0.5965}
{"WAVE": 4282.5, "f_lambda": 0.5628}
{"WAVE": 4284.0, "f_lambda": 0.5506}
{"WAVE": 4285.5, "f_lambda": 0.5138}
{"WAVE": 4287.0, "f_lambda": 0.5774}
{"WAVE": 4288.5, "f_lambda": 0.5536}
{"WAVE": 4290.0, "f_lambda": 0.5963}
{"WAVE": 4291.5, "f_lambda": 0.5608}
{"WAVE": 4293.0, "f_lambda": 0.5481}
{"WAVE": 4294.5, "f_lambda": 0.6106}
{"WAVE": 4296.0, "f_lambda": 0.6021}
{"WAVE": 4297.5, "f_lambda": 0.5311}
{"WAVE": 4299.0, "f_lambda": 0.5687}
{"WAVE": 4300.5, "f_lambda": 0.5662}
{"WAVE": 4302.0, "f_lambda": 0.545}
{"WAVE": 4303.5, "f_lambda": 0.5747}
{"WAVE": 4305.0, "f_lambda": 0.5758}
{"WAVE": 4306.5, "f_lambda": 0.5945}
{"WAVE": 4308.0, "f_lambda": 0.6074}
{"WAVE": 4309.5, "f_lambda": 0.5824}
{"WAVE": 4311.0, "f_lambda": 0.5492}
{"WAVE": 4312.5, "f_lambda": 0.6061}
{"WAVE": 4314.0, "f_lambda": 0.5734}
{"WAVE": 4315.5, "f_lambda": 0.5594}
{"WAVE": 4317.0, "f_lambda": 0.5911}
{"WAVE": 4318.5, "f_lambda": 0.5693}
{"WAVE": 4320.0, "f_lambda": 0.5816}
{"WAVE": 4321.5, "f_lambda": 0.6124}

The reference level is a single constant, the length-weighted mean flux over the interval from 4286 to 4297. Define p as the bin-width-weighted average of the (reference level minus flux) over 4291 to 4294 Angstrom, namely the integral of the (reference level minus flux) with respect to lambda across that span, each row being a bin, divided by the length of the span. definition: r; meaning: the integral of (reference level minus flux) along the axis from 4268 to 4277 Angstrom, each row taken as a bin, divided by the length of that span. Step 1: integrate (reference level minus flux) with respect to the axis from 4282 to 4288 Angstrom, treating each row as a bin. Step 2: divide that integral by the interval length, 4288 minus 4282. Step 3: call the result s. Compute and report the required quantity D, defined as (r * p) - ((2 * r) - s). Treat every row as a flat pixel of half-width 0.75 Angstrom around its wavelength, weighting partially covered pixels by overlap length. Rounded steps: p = 0.017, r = 0.0169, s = 0.025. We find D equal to -0.01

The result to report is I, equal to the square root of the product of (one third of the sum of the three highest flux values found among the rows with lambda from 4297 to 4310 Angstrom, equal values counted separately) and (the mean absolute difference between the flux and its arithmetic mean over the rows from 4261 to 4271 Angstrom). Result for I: 0.13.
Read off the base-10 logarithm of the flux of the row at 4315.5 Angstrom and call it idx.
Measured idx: -0.252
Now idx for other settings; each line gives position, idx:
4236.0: -0.255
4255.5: -0.263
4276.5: -0.252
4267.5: -0.257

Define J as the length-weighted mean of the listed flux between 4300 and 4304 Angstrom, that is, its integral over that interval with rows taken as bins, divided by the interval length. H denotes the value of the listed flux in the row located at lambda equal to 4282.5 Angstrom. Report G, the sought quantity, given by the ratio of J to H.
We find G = 1.00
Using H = 0.5628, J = 0.561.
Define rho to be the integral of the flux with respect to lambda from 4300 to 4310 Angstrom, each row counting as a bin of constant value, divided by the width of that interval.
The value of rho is 0.578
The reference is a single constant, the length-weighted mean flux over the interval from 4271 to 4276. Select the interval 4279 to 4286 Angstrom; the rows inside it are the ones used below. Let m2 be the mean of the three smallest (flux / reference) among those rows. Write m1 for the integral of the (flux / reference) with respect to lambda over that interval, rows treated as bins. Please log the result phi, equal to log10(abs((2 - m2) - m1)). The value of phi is 0.8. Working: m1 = 7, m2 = 0.952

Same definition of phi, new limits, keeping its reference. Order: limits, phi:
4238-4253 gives 1.1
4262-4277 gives 1.1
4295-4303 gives 0.8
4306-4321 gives 1.2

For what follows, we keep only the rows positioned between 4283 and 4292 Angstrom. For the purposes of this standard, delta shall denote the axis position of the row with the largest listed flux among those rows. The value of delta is 4290.0 Angstrom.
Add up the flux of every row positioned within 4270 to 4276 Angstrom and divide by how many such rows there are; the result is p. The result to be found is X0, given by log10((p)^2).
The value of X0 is -0.48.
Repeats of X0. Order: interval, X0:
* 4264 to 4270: -0.55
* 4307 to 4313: -0.46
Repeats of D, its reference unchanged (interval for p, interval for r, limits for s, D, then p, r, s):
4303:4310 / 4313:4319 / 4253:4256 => 0.06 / -0.012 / 0.0010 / 0.061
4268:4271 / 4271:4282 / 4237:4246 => 0.01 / 0.035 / 0.0117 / 0.035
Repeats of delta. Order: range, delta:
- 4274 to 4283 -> 4275.0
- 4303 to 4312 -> 4308.0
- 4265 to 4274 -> 4270.5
